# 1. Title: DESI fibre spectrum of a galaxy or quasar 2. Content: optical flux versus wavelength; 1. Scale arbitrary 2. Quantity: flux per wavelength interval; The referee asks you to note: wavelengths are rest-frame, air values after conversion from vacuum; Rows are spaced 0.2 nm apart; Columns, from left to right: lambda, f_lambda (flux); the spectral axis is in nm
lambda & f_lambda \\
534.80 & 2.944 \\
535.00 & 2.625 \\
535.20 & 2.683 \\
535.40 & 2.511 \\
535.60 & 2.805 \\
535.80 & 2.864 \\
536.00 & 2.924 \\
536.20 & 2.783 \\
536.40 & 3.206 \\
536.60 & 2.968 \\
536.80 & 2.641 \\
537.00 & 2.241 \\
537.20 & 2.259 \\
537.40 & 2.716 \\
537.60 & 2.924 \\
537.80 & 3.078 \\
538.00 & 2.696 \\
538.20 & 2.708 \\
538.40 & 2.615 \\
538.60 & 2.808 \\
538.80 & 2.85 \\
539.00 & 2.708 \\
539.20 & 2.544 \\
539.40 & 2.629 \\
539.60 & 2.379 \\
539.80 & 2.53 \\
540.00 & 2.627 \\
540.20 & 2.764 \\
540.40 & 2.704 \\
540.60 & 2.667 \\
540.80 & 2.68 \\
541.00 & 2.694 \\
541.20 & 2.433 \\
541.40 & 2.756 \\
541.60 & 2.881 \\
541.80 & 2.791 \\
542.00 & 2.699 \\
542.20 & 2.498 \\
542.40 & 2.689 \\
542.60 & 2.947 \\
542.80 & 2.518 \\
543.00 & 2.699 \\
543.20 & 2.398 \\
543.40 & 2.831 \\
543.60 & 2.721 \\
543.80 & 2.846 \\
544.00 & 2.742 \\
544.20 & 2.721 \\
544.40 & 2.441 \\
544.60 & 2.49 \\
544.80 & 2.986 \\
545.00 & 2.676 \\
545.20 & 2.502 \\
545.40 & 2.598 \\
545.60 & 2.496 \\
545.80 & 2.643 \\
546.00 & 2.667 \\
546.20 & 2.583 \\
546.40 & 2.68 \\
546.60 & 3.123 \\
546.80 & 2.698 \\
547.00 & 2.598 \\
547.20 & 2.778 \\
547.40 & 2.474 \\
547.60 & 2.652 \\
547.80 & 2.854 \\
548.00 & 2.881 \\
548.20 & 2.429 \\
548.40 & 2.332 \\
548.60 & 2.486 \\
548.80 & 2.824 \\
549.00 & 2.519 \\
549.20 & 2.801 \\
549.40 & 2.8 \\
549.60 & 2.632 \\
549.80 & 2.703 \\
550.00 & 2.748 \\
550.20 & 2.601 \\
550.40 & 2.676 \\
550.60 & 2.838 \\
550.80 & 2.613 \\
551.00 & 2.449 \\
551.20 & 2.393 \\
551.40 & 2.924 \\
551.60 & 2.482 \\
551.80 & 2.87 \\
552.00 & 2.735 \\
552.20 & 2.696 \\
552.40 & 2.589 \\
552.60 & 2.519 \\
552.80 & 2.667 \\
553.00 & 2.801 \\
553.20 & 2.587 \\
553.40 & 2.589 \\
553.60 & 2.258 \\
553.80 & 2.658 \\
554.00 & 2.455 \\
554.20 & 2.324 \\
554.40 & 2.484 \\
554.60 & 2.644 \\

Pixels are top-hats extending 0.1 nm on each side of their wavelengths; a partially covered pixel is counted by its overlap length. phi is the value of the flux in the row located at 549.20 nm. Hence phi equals 2.801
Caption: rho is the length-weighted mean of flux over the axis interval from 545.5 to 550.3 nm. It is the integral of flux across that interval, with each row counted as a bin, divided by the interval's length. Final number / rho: 2.67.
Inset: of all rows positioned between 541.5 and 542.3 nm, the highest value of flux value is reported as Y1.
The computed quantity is 2.881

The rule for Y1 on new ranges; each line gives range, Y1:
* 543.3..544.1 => 2.846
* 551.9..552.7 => 2.735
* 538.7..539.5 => 2.85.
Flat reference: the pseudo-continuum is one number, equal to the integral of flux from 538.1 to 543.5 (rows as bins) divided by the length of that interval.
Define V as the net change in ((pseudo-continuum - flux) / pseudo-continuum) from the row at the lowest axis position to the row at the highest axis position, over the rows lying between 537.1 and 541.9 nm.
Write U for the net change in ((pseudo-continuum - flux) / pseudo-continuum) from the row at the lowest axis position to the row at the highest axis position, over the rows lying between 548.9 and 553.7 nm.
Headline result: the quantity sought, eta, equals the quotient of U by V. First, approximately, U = 0.098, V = -0.20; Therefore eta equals -0.5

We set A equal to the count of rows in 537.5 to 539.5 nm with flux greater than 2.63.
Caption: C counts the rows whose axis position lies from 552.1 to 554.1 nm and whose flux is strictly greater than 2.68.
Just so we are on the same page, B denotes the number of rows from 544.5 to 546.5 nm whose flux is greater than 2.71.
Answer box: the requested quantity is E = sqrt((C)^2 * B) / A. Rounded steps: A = 7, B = 1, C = 2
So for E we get 0.29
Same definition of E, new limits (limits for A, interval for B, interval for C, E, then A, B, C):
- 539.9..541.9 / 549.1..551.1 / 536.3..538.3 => 1.75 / 8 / 4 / 7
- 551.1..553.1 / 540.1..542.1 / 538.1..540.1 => 1.33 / 6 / 4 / 4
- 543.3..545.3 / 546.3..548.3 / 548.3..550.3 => 1.43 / 7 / 4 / 5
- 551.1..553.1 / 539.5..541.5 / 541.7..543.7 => 1.65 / 6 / 2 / 7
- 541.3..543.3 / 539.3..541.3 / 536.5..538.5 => 0.86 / 7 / 1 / 6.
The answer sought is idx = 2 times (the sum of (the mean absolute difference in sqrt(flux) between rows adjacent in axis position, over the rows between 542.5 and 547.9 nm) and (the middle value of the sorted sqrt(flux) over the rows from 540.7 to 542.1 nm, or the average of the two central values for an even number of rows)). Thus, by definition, 3.41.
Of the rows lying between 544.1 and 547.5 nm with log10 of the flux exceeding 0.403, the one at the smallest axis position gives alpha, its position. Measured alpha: 544.20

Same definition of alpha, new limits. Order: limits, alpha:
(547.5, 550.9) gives 547.60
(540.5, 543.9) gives 540.60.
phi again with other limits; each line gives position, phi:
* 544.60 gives 2.49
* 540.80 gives 2.68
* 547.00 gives 2.598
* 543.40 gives 2.831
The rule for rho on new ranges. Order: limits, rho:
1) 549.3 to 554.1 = 2.64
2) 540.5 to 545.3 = 2.68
